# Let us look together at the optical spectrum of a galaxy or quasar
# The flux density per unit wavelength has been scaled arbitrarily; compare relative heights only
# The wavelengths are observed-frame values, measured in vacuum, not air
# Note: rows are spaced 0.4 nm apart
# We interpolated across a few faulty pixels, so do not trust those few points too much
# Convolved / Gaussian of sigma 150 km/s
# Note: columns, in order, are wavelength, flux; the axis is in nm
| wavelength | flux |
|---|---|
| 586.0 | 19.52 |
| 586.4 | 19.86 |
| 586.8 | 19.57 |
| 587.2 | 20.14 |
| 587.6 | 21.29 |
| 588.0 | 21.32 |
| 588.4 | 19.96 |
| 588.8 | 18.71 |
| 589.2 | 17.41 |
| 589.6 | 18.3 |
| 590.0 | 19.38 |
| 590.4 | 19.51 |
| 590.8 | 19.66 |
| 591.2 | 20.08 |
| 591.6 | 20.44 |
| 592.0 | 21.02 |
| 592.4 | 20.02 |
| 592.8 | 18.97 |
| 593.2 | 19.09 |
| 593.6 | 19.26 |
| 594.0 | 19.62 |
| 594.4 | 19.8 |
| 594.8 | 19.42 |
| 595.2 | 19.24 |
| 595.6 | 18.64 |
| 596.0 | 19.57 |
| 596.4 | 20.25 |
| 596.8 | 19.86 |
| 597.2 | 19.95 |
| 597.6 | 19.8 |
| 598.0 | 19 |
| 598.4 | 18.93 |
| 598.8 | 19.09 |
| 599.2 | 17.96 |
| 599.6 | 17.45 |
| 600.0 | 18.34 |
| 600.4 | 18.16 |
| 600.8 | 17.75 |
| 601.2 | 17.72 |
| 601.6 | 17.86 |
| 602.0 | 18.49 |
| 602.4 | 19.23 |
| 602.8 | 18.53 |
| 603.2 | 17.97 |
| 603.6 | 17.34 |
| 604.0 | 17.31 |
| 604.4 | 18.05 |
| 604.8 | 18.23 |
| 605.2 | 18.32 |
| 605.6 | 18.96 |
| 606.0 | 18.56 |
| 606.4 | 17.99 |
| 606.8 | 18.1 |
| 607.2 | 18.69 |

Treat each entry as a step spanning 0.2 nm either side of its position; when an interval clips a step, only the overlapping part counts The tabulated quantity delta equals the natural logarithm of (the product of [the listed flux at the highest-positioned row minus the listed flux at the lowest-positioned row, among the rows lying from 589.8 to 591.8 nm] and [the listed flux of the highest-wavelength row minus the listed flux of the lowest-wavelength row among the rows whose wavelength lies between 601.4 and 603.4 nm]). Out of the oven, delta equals -2.1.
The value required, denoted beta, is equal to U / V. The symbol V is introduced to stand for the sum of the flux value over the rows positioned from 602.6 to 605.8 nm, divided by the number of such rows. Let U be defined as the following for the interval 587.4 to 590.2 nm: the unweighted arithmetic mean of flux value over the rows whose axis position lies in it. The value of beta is 1.08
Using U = 19.5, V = 18.1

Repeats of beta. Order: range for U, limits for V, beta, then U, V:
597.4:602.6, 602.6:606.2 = 1.02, 18.4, 18.1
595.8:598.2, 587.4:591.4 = 1.01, 19.7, 19.6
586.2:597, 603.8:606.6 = 1.08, 19.6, 18.2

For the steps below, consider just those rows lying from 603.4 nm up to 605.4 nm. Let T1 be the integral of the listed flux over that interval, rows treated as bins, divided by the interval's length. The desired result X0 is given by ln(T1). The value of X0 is 2.88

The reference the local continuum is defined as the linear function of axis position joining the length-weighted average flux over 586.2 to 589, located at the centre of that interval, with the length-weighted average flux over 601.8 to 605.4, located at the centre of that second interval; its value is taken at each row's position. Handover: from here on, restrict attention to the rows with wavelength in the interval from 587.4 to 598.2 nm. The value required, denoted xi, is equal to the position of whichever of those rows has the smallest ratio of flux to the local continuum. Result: 589.2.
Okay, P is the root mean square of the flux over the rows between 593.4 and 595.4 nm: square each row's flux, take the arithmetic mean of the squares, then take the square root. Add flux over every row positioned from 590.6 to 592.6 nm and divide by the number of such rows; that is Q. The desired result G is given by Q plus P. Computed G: 39.7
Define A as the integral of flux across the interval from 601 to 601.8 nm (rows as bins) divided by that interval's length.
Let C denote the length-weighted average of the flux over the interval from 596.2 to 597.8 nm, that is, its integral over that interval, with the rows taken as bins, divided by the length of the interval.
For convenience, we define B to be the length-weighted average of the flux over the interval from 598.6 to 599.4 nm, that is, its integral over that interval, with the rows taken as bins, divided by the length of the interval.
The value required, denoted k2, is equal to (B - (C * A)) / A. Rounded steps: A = 17.8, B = 18.5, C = 20.0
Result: -18.92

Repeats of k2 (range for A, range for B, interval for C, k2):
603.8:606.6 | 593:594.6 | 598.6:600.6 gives -17.13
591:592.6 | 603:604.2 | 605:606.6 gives -17.60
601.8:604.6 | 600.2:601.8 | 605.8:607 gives -17.23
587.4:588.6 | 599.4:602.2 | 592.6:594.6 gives -18.49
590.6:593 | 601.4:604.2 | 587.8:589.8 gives -18.24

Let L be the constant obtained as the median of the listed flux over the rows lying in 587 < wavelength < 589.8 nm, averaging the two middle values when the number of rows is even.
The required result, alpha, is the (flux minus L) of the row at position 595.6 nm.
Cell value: -1.3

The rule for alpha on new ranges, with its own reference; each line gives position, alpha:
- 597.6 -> -0.2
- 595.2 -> -0.7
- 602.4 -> -0.7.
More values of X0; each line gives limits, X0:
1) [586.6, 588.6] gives 3.02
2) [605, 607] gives 2.91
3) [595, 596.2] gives 2.95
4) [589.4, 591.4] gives 2.96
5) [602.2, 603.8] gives 2.91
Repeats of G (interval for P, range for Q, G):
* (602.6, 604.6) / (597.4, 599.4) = 36.8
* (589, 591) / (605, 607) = 37.3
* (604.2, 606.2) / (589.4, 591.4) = 37.8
